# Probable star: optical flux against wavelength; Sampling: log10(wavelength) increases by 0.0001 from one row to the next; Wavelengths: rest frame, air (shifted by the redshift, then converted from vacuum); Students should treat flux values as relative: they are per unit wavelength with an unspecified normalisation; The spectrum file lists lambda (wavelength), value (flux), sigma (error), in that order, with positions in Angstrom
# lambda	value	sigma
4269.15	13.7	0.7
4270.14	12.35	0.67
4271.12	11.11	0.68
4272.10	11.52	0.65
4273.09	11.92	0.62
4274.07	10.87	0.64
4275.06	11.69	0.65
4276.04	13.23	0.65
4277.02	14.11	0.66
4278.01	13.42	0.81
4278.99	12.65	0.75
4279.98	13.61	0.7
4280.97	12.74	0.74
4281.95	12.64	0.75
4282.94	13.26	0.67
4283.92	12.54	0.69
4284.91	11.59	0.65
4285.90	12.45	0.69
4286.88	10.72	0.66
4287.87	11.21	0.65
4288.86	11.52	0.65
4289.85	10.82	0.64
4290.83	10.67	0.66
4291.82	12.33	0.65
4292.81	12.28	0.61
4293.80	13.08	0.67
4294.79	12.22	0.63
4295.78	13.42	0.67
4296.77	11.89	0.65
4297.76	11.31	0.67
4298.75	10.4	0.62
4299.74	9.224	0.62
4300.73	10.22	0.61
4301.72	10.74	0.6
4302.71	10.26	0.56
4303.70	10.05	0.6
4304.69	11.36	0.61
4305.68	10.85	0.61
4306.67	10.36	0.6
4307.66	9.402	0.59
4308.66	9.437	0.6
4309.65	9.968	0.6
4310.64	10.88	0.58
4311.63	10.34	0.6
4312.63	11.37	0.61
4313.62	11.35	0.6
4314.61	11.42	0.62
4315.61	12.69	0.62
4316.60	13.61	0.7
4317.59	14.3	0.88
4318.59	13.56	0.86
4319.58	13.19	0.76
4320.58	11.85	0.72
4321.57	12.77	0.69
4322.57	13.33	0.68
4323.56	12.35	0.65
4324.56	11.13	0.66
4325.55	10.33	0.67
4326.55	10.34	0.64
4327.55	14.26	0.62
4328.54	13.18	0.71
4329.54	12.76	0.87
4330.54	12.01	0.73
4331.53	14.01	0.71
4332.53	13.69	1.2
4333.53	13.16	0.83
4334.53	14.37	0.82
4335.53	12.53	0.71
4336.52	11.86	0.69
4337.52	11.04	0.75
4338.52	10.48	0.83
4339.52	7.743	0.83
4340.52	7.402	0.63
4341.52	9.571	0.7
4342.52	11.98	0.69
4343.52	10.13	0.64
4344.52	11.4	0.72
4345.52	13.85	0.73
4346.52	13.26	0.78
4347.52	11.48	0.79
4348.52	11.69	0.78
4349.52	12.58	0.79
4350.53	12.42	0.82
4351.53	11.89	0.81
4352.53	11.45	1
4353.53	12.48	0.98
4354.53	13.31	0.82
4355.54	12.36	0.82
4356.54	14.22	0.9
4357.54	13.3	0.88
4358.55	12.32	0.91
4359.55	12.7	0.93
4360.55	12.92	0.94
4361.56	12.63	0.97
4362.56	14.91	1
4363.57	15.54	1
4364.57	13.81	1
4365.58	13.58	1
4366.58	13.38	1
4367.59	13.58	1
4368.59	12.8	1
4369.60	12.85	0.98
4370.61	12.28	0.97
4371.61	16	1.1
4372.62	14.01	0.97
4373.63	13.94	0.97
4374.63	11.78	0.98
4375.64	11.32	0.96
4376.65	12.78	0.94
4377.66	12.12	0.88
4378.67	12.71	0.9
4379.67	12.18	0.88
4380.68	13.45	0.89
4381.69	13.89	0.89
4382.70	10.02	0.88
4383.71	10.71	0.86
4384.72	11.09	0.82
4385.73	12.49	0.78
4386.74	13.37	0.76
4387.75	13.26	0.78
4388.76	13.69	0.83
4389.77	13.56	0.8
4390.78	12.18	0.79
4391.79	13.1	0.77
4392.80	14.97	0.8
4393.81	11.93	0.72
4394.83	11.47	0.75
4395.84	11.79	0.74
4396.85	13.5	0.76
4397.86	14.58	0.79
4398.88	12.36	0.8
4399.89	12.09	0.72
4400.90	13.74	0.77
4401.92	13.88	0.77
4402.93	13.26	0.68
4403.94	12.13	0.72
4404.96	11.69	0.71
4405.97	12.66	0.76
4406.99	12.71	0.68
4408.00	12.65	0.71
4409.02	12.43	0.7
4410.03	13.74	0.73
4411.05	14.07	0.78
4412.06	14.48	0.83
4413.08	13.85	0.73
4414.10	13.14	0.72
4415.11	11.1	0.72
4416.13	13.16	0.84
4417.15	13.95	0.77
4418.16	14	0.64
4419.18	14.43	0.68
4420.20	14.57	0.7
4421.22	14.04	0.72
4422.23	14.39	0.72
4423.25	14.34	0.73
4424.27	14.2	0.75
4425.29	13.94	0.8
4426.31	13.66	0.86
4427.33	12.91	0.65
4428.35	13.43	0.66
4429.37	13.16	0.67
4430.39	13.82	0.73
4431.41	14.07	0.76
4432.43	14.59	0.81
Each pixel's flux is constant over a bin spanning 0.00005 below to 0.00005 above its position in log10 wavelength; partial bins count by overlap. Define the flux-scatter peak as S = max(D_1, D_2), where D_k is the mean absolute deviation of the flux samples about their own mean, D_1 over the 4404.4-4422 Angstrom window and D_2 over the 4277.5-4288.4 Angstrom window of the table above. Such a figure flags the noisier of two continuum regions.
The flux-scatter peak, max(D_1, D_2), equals 0.84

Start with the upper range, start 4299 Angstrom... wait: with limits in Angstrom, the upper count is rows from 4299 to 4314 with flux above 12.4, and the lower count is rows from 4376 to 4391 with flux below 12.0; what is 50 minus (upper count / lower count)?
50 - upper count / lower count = 50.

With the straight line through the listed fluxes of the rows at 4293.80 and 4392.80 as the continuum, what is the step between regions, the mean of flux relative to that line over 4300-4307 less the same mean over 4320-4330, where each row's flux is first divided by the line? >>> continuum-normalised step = -0.10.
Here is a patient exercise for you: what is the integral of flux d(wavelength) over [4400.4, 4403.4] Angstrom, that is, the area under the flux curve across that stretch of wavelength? 41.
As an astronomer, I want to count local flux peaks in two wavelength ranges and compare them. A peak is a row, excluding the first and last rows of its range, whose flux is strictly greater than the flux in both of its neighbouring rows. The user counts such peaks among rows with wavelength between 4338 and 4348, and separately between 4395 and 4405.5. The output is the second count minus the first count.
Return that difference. 0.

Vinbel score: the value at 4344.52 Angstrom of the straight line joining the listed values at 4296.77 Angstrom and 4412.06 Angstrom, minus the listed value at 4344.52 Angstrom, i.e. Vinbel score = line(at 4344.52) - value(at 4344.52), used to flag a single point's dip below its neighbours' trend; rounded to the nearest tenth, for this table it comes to 1.6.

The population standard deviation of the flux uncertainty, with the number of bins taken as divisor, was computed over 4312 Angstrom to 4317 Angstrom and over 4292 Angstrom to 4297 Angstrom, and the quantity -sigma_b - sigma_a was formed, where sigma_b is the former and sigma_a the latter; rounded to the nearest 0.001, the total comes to -0.059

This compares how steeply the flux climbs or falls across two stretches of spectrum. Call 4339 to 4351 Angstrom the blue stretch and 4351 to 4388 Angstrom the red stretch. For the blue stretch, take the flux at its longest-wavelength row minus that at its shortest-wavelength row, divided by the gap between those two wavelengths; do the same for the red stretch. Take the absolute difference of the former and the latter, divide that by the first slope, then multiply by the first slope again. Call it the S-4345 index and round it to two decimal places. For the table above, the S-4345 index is 0.39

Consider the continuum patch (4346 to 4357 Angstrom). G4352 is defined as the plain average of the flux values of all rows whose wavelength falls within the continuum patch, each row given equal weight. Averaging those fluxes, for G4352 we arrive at 12.5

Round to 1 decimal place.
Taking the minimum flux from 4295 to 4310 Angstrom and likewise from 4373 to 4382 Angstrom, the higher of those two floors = 11.3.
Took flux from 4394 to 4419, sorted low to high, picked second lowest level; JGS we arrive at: 11.47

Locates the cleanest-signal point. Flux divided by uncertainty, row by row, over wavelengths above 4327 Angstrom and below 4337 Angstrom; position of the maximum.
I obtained 4327.55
